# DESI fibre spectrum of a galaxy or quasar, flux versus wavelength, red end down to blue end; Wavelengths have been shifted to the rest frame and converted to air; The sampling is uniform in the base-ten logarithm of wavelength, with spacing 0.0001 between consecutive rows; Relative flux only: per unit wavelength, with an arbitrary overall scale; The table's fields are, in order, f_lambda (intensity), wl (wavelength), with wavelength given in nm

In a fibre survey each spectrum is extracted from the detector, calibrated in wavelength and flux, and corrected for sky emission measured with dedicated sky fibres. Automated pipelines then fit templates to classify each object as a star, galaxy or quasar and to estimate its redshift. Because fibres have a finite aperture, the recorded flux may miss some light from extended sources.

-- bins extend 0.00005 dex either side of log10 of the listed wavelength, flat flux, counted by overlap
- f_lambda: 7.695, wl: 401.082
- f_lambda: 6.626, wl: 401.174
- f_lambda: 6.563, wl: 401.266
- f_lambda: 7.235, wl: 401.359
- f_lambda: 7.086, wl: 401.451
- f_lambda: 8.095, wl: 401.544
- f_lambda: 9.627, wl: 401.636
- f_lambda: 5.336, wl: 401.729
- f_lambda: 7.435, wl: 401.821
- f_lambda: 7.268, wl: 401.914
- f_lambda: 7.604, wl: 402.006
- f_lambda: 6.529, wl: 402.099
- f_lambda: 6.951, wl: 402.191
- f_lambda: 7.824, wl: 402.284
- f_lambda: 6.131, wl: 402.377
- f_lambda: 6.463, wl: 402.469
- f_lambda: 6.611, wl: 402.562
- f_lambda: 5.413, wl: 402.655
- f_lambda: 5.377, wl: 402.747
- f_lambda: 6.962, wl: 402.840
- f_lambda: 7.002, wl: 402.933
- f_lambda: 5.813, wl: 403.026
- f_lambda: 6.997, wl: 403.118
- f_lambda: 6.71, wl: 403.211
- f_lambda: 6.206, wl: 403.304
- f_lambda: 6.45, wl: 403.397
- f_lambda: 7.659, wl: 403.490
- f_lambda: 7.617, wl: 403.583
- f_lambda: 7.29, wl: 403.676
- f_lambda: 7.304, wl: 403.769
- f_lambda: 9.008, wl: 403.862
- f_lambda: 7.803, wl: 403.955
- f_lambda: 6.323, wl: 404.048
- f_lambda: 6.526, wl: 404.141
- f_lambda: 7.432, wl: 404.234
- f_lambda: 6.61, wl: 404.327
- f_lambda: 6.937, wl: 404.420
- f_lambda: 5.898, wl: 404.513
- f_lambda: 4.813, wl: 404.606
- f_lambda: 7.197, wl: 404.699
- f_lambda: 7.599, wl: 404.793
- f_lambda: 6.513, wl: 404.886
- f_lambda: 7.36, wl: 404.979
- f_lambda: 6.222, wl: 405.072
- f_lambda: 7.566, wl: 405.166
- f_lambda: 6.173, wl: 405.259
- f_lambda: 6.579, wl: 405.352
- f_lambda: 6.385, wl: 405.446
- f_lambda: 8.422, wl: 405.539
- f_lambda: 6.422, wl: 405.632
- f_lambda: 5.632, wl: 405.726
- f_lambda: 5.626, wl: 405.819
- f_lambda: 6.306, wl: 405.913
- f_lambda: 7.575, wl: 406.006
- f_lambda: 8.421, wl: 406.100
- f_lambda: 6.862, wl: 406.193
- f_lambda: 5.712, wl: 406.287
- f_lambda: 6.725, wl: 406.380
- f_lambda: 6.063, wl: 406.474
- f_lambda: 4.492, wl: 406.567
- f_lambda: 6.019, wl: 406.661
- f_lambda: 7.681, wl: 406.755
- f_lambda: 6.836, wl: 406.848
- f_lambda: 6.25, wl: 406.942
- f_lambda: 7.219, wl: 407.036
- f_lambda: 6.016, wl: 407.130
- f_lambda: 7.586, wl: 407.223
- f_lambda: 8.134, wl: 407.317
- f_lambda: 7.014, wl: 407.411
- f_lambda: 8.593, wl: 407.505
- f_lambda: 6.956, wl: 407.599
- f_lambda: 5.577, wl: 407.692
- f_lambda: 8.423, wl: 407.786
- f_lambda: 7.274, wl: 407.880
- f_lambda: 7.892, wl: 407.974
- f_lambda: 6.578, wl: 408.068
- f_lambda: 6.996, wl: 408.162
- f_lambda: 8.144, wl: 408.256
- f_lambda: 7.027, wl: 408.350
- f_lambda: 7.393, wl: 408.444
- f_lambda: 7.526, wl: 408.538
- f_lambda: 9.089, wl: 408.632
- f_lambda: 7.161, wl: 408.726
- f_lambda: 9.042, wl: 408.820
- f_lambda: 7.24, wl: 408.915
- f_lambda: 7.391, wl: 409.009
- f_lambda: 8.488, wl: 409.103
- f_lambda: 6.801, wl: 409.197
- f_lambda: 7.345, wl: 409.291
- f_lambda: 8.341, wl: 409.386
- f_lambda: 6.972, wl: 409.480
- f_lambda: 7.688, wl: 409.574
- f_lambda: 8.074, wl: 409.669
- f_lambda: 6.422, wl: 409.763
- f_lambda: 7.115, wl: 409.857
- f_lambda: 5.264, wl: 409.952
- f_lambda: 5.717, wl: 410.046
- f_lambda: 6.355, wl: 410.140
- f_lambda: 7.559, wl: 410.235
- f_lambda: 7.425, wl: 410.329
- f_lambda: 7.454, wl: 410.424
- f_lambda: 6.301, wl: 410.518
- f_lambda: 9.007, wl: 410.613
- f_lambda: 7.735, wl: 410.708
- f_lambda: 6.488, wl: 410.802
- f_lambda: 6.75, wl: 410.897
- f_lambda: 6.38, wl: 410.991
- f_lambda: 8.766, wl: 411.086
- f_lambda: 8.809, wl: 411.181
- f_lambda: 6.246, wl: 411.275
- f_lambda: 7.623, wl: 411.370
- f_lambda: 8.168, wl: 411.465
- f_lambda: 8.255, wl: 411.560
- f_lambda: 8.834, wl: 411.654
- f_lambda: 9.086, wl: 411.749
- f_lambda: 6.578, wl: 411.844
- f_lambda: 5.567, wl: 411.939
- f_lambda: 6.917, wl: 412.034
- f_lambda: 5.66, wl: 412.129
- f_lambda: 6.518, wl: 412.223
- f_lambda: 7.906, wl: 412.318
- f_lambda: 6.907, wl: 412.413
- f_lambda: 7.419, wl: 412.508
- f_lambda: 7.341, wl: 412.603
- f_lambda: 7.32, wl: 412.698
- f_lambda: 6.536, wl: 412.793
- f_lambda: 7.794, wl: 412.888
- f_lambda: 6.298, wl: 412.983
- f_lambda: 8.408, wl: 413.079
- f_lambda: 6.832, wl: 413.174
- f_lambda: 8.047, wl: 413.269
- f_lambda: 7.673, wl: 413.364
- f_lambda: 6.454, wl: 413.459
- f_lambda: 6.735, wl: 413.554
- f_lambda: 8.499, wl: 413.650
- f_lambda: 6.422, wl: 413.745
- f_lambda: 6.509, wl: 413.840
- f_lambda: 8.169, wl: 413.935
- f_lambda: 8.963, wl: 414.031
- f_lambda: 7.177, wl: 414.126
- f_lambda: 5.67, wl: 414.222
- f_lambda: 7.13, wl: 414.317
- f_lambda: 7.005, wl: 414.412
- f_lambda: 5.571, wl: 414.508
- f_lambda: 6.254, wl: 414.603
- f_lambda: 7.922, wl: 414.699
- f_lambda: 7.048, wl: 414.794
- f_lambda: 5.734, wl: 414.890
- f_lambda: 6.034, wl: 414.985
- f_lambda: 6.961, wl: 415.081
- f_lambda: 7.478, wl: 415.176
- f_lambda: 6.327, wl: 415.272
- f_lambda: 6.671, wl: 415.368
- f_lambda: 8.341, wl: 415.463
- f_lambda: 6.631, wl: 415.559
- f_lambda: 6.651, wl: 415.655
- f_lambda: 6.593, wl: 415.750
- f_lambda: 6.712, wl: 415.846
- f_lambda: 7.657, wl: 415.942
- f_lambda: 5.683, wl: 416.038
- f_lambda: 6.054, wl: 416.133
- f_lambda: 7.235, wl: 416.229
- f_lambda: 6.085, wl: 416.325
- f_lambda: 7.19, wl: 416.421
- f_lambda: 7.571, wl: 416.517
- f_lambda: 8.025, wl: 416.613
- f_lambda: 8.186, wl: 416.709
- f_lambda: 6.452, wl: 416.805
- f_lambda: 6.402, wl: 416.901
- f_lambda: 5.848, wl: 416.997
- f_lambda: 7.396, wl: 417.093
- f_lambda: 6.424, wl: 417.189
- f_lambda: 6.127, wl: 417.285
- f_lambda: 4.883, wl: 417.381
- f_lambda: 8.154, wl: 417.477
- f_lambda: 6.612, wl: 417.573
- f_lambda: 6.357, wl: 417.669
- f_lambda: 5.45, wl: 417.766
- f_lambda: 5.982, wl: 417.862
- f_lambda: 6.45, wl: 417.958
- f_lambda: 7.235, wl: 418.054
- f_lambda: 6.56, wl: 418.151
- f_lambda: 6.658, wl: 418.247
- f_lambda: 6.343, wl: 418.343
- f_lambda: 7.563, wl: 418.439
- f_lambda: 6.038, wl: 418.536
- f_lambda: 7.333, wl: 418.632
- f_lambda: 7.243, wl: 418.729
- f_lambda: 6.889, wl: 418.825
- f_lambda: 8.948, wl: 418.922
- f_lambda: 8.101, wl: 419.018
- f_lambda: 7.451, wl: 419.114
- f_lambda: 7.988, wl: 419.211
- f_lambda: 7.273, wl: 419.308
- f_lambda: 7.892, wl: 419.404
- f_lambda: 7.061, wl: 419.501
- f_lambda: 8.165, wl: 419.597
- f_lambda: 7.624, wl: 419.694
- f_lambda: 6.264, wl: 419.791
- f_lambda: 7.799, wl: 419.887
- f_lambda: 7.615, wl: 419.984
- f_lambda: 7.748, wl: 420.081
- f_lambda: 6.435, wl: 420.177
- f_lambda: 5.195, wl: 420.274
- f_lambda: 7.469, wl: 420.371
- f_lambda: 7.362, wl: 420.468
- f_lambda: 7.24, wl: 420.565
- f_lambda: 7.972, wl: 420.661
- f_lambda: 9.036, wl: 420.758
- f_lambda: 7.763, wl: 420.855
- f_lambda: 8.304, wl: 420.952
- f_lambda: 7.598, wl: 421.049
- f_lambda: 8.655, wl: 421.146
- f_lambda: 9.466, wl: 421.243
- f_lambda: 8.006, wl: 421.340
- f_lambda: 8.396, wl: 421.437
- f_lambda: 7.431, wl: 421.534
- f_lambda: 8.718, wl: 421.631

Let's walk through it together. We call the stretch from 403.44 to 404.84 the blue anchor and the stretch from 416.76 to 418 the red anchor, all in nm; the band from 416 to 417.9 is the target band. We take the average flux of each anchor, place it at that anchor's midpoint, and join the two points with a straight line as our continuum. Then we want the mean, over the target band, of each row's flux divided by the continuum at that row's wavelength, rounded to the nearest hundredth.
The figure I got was 1.04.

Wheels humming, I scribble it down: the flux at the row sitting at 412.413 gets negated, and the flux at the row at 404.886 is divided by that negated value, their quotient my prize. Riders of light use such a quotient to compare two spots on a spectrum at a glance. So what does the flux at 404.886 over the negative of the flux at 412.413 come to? -0.94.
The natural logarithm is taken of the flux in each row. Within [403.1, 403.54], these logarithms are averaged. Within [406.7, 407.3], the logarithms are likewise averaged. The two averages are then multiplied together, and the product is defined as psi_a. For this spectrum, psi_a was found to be 3.70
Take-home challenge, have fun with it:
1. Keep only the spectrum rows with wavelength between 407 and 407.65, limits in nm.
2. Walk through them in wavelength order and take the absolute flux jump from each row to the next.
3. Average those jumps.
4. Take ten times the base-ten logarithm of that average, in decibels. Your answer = 1.1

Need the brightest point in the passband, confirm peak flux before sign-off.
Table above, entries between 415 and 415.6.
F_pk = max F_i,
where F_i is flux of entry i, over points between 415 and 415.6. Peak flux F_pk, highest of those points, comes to 8.341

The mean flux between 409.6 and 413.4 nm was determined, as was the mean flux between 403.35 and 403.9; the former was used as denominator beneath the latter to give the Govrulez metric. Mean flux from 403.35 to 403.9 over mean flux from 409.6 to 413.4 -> 1.04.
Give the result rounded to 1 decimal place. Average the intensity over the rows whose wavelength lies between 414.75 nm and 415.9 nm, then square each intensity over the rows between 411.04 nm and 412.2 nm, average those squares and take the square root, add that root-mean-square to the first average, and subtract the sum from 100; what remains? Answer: 85.6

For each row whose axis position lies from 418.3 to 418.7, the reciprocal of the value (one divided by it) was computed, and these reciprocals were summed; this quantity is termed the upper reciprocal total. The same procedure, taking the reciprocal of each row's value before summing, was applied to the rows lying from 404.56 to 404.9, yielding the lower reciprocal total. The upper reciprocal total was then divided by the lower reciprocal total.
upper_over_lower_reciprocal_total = 0.937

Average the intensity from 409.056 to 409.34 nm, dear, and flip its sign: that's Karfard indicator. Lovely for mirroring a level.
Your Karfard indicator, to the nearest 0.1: -7.5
